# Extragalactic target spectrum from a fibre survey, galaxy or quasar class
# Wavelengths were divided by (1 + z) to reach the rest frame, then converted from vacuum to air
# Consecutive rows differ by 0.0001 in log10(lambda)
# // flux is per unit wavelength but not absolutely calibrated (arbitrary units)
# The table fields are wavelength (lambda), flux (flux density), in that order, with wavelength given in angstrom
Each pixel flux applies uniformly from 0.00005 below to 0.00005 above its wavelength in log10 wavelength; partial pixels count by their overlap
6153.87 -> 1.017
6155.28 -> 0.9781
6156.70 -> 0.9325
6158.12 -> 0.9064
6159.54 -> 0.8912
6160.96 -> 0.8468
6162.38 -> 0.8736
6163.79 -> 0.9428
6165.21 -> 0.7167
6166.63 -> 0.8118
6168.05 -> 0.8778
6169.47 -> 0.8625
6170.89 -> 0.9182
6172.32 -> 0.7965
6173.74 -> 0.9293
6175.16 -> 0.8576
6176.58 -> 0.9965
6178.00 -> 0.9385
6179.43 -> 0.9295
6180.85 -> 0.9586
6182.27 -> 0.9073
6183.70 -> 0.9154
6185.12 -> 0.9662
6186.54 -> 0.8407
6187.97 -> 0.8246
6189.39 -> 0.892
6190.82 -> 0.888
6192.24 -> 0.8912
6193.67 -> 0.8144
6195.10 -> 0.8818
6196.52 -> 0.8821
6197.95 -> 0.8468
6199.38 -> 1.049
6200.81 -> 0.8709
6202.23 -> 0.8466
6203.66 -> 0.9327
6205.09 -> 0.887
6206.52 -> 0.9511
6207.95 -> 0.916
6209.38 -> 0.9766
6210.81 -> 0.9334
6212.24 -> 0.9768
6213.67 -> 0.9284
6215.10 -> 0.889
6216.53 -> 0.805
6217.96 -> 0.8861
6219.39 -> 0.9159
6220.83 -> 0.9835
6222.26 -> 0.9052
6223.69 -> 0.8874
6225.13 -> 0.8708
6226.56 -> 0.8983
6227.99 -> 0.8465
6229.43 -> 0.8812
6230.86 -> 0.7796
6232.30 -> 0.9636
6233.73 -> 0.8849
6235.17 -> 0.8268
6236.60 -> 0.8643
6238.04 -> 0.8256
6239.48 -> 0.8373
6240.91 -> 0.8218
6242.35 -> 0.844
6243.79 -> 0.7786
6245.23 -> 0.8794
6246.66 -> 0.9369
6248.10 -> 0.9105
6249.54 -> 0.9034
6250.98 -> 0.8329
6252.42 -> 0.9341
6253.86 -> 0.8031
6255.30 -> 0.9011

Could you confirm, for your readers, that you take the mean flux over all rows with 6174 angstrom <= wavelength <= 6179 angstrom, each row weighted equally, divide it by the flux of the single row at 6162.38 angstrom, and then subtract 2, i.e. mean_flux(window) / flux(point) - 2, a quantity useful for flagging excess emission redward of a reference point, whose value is -0.93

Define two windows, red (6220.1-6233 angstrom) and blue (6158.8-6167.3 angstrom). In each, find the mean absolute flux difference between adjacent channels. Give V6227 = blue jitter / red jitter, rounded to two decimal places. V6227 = 1.44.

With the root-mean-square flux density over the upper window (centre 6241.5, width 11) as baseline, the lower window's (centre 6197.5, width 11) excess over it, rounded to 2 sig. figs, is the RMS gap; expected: 0.038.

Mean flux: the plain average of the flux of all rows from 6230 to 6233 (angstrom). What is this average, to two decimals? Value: 0.87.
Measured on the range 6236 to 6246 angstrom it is 0.84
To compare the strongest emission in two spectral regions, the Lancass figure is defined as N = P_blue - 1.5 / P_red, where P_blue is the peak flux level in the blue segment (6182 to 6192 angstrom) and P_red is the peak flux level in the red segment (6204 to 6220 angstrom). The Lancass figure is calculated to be -0.57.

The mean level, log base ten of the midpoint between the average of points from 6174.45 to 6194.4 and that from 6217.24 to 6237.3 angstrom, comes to -0.0490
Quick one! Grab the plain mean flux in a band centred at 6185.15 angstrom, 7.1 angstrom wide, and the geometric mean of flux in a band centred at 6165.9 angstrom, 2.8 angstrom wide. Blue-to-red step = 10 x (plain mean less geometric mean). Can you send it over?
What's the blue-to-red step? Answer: 1.3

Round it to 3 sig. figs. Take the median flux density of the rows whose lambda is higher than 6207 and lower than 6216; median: 0.931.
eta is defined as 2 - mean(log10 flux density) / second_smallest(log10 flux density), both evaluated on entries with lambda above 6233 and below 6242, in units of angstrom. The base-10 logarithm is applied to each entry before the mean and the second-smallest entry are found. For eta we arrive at 1.11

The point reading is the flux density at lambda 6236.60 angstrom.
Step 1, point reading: 0.8643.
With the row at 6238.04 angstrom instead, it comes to 0.8256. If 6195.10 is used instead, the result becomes 0.8818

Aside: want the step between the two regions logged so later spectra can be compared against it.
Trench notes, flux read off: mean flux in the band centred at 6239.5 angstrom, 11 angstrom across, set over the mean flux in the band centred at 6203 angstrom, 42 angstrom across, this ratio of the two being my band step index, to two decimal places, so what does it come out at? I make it 0.92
